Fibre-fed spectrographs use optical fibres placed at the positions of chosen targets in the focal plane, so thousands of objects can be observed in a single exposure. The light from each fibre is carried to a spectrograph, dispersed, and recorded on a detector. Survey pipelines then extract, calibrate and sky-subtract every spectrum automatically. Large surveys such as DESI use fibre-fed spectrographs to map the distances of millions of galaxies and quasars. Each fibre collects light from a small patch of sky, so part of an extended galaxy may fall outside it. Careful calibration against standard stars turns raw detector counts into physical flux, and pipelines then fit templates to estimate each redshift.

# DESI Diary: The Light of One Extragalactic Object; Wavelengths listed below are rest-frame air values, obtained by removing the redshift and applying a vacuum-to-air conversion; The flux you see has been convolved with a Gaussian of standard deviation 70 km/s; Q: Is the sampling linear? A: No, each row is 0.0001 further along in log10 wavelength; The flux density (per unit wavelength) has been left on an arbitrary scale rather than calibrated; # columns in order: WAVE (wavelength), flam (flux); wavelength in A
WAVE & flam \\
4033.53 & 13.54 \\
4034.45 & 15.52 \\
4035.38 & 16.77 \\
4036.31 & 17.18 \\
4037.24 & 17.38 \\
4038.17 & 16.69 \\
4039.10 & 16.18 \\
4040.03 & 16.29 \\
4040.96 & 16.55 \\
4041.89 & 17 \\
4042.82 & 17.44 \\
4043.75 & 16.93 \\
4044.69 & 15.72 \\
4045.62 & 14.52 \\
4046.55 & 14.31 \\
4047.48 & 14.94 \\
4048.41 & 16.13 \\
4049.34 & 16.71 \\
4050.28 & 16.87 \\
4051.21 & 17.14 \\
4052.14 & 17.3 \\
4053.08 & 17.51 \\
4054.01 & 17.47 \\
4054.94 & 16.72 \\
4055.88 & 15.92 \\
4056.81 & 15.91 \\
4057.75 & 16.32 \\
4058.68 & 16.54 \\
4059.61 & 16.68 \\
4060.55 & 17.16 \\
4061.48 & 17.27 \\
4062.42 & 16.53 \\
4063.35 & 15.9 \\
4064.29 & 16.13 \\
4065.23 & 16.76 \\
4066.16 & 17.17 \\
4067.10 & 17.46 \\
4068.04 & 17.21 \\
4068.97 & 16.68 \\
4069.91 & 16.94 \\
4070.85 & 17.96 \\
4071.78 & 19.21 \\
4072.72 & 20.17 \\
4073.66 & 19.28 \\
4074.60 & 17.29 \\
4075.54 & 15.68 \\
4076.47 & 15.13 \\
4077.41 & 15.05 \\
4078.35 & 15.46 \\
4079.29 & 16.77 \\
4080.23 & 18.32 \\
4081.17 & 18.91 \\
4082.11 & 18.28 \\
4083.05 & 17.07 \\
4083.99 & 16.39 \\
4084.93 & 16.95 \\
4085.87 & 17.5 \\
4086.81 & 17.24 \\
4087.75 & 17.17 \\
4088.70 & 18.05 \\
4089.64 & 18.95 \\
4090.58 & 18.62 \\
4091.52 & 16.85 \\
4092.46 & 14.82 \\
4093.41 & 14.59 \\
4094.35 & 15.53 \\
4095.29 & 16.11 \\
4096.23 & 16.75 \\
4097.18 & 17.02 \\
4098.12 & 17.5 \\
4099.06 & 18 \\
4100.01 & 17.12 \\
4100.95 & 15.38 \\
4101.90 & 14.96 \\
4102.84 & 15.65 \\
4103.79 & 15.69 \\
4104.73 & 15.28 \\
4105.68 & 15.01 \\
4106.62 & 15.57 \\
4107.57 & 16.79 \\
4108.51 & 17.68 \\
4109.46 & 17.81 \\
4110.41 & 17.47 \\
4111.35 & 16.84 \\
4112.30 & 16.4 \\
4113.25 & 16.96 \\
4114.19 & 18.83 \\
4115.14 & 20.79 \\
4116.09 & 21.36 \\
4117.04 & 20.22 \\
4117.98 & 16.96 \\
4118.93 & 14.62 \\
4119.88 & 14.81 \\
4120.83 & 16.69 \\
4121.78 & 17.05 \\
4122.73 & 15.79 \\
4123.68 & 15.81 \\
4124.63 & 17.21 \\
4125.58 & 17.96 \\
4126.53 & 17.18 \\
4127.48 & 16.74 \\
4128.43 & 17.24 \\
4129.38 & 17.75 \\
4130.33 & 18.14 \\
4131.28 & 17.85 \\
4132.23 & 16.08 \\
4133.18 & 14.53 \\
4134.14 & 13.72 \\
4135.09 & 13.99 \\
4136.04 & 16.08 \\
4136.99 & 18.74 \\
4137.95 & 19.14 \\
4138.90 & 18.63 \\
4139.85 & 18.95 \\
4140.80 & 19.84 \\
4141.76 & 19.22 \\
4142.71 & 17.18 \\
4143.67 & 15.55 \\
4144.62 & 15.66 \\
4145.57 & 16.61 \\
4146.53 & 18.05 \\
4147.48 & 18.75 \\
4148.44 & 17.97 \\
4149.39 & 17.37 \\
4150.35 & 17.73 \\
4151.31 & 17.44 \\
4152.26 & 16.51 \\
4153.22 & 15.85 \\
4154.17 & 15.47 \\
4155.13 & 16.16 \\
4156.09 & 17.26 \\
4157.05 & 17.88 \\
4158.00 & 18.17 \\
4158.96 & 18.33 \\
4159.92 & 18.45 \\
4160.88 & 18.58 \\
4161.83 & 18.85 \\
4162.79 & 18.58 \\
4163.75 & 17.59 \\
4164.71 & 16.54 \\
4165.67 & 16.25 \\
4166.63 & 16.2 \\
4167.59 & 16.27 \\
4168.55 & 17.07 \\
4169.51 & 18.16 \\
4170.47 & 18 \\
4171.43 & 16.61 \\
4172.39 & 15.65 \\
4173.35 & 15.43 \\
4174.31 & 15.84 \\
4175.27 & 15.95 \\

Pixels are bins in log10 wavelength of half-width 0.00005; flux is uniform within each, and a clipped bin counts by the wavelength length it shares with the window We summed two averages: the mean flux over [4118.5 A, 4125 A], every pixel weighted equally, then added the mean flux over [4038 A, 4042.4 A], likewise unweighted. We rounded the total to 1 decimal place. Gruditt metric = 32.5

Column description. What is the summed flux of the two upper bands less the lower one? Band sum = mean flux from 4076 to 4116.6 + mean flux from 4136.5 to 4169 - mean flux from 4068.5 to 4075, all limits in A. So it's 16.3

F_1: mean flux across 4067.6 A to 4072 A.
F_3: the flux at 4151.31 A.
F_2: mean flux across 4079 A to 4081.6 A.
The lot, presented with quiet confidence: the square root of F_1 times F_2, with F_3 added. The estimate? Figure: 35.2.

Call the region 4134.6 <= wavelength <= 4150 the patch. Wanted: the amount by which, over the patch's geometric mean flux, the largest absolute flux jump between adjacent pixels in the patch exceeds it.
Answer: -14.9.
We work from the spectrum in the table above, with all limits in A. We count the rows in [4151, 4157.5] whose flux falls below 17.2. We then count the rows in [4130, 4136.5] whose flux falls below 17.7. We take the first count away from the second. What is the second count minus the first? 1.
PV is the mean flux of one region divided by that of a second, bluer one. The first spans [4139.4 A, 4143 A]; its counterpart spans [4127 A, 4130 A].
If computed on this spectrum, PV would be 1.09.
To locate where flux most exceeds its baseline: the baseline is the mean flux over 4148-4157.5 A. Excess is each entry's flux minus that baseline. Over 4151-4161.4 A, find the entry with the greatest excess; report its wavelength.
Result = 4160.88 A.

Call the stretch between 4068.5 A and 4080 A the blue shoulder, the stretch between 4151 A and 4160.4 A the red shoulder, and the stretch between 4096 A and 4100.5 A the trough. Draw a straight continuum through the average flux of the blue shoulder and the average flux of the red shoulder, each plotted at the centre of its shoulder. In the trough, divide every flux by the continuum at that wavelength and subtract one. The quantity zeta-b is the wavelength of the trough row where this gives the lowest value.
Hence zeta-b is 4096.23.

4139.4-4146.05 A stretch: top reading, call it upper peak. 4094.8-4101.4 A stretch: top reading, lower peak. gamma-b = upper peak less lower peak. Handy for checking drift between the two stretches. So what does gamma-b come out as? 1.8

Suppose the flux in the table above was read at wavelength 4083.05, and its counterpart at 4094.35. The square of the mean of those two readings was 266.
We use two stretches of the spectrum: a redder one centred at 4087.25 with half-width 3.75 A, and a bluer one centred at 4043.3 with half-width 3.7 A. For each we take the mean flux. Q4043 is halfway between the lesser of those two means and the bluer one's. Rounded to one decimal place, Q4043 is 16.1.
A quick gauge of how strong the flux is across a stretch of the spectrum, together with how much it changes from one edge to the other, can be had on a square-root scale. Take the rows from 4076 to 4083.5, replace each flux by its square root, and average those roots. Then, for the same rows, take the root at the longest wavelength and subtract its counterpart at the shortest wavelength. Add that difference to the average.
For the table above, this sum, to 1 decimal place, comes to 4.3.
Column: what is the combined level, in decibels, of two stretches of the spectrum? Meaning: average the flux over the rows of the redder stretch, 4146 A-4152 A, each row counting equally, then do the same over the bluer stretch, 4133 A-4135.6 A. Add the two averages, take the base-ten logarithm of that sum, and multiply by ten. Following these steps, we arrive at 15.0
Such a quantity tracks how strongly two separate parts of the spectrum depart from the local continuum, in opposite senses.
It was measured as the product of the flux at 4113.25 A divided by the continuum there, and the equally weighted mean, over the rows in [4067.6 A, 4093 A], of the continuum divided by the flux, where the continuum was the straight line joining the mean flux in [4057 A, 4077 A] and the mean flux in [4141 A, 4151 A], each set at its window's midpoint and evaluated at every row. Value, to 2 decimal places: 0.98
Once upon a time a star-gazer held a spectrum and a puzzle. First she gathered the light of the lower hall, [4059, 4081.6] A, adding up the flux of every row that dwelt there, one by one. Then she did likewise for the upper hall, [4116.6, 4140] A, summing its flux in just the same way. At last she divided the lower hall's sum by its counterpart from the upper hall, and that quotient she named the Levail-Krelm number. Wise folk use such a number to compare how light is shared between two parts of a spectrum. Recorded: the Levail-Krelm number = 1.0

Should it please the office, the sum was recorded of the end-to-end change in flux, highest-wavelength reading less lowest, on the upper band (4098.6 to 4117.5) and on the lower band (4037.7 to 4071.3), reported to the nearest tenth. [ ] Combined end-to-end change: 3.5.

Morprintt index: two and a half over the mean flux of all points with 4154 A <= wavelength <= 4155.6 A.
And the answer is 0.158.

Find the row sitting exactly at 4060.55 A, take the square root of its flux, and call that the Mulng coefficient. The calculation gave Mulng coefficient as 4.14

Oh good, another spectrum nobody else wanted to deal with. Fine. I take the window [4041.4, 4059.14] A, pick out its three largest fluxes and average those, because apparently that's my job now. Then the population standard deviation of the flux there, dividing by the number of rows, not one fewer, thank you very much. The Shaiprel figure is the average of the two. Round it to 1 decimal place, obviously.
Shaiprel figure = 9.2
